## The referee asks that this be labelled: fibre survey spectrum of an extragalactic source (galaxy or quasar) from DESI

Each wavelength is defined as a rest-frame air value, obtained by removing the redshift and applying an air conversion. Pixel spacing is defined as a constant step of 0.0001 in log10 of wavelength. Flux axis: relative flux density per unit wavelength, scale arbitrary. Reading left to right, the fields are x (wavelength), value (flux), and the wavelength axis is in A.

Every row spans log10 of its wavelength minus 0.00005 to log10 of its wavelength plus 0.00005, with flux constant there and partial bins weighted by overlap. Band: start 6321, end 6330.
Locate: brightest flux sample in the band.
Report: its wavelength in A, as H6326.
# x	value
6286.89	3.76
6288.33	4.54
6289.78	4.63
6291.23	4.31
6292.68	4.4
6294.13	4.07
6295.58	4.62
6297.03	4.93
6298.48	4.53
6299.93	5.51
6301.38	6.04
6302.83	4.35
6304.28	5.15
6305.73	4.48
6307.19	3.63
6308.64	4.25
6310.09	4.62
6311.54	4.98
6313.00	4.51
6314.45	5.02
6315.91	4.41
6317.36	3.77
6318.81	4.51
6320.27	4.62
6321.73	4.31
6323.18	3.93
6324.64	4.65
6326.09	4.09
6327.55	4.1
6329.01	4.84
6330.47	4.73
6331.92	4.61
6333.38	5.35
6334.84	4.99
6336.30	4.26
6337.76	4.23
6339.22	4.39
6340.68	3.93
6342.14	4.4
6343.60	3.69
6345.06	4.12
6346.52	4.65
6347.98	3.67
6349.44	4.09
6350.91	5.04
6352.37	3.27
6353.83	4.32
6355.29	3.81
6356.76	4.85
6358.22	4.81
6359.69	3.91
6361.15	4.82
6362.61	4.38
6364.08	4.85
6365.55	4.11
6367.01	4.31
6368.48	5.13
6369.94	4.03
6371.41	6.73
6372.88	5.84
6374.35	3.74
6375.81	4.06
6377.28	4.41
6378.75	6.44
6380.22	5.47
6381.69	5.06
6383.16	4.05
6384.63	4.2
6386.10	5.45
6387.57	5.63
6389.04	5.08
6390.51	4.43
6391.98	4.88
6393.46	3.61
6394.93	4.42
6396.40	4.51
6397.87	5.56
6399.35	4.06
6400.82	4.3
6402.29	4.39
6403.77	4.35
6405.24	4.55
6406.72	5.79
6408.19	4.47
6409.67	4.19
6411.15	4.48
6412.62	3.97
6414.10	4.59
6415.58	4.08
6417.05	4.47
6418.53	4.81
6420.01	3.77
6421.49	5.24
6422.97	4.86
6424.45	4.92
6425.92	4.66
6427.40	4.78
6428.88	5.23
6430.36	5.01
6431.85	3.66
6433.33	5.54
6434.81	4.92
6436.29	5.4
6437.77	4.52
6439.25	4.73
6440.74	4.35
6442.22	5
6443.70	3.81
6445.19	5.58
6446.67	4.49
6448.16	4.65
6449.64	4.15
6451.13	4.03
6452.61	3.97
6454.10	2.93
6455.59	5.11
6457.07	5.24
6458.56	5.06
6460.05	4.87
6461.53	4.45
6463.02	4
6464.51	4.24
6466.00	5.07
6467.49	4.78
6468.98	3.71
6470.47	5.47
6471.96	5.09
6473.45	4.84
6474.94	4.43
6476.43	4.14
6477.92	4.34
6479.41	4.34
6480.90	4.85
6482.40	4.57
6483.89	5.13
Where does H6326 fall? 6329.01 A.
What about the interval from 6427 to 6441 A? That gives 6433.33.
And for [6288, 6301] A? 6299.93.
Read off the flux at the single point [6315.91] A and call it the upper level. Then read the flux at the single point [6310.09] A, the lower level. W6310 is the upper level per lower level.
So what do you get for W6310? 0.95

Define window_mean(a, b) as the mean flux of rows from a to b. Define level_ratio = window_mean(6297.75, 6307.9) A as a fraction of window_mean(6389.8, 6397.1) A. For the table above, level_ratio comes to 1.10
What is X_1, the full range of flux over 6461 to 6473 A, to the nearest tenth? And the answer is 1.8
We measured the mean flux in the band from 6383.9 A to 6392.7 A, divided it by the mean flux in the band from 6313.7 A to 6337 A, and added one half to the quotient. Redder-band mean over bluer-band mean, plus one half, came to 1.60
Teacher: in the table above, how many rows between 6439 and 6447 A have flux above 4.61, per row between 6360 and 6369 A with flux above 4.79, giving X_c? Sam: 1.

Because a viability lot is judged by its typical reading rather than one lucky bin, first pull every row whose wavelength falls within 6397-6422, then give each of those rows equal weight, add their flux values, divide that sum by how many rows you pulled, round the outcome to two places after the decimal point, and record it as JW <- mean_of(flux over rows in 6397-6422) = 4.53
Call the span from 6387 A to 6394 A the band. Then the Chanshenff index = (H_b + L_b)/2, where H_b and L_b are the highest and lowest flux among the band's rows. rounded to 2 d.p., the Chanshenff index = 4.62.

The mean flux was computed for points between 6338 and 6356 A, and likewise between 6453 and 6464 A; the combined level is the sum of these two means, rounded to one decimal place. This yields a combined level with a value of 8.6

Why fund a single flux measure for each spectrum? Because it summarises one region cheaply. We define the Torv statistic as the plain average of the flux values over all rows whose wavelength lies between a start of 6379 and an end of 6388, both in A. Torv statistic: 5.0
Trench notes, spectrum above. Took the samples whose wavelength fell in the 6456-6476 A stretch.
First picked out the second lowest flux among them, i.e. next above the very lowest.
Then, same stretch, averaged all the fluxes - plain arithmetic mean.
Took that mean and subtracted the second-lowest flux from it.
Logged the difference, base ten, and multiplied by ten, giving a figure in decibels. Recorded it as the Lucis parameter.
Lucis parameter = -1.5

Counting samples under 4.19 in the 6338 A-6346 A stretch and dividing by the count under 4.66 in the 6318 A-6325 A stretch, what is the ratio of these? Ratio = 0.60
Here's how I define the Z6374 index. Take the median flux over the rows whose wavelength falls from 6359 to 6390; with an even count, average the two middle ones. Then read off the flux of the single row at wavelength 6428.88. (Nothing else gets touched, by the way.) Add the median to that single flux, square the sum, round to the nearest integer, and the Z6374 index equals 101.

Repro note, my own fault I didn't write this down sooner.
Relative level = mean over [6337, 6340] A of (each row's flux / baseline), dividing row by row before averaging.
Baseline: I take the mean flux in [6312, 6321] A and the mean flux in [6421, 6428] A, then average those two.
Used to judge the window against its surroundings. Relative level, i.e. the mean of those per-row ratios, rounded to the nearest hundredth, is 0.92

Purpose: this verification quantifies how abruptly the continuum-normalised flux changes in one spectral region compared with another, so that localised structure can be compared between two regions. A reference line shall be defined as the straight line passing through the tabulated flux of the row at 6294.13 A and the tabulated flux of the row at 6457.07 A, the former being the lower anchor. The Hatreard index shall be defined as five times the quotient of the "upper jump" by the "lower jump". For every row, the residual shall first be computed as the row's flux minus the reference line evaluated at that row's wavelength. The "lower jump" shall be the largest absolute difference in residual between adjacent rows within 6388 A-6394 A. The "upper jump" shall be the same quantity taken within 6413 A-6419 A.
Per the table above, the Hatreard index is 2.0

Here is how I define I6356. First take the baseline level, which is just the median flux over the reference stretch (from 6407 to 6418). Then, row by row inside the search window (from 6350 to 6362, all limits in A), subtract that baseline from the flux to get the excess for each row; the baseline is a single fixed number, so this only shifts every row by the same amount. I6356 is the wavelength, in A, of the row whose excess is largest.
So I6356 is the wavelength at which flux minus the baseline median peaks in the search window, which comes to 6350.91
